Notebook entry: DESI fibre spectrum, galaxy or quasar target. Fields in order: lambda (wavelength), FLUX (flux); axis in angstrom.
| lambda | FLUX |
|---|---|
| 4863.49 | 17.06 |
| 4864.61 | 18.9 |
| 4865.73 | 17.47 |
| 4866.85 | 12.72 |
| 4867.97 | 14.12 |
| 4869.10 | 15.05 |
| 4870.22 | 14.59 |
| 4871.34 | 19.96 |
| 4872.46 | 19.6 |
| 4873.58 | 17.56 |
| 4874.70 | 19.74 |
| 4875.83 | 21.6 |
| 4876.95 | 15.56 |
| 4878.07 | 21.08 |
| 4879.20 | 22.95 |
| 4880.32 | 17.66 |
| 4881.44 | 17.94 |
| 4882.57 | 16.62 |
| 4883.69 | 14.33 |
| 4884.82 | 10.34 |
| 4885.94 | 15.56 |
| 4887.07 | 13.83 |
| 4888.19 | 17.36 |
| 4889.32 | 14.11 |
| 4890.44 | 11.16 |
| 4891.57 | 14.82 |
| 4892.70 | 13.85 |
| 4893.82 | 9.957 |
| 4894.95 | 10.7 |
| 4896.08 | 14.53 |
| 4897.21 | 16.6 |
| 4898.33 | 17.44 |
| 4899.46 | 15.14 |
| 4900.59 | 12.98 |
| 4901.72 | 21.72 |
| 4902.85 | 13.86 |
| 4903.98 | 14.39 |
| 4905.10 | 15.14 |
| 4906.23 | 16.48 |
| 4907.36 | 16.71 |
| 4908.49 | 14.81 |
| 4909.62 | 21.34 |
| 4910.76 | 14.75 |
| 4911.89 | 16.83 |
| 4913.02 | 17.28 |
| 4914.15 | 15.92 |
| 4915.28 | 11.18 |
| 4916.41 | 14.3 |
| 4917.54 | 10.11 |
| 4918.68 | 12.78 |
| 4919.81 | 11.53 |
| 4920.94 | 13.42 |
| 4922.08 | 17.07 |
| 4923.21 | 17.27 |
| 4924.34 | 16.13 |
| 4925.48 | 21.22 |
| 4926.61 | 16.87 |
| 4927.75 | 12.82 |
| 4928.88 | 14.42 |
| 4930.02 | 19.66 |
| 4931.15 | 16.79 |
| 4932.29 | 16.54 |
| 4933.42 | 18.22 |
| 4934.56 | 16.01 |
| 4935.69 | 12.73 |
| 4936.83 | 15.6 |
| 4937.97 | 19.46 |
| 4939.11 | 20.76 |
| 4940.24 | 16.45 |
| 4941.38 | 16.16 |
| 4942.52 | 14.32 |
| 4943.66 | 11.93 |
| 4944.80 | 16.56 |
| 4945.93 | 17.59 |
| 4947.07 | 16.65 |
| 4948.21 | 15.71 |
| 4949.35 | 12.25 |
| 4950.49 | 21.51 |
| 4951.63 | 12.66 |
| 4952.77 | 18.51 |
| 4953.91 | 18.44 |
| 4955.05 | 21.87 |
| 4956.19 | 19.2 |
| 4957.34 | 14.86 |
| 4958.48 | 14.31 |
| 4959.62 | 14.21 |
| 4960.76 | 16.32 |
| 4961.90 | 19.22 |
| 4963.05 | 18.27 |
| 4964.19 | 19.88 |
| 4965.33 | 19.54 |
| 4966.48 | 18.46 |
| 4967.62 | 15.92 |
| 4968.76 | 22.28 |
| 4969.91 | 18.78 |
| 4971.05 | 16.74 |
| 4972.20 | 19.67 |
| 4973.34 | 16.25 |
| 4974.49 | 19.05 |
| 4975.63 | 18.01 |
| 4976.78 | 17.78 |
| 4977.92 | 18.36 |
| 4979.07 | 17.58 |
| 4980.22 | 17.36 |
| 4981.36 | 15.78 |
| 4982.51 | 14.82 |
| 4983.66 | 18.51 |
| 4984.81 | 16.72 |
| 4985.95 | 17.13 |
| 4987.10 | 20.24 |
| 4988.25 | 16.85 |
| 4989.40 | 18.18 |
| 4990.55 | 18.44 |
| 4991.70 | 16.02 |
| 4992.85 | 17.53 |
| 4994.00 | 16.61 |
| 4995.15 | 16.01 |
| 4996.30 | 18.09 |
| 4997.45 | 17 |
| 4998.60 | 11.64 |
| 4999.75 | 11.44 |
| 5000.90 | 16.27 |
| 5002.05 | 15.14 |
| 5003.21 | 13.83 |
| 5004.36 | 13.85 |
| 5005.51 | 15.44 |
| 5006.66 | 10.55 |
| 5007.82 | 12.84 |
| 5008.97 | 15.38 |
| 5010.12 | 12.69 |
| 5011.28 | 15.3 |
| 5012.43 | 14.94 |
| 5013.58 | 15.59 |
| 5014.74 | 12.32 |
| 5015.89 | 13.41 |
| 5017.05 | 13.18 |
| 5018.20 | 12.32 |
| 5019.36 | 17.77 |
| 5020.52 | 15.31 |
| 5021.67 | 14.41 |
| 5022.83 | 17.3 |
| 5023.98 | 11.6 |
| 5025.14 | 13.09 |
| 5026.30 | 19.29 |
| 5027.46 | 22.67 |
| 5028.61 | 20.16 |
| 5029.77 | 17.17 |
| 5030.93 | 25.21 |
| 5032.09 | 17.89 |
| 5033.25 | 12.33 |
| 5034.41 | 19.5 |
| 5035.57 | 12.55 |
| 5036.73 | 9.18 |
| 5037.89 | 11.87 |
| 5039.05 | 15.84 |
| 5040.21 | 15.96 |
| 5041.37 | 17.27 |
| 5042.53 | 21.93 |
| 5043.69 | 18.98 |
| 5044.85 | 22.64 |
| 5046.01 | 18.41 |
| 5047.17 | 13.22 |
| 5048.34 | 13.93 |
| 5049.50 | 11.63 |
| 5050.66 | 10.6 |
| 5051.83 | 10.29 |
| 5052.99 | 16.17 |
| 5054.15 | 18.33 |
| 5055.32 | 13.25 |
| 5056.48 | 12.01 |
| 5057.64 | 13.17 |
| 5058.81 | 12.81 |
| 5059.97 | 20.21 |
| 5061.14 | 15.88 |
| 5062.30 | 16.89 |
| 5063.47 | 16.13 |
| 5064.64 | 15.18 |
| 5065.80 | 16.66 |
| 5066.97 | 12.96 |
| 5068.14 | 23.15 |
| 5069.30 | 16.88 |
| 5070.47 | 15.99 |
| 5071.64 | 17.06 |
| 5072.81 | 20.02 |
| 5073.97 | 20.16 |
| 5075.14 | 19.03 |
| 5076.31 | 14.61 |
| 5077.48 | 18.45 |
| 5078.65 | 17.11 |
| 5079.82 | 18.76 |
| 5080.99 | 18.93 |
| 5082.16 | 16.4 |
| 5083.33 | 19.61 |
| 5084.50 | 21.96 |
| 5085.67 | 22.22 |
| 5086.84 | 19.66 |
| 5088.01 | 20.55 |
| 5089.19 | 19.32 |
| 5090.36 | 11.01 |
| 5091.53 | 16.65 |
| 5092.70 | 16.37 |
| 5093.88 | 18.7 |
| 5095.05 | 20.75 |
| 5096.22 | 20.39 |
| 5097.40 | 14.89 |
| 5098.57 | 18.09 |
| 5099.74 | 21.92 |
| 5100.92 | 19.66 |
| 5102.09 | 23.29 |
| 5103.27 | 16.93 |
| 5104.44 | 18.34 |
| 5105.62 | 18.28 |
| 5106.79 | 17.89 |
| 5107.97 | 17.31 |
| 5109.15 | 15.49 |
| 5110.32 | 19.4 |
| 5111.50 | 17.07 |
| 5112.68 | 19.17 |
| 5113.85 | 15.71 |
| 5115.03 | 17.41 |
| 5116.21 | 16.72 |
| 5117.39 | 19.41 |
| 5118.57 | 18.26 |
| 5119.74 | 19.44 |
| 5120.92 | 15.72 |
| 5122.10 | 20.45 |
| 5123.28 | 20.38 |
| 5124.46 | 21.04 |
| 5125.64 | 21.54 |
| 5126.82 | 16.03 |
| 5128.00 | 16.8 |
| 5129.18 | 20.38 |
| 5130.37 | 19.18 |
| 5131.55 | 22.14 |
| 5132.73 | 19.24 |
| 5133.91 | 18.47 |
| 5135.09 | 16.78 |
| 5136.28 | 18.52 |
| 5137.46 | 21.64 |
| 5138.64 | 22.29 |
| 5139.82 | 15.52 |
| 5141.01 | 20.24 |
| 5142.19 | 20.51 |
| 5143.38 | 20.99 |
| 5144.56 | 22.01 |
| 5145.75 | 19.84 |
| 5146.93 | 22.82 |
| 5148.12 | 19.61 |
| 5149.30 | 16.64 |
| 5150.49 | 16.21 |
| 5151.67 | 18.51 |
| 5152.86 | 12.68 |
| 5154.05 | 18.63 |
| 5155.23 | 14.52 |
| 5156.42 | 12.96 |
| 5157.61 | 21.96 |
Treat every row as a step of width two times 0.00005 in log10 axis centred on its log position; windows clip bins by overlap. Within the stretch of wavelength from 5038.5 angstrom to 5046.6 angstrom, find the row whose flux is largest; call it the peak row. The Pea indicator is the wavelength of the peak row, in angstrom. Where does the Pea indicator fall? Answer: 5044.85 angstrom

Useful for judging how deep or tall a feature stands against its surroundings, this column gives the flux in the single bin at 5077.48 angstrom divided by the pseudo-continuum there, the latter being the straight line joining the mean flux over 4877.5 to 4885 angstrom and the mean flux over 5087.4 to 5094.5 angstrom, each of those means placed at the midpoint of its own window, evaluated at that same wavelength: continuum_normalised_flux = 1.1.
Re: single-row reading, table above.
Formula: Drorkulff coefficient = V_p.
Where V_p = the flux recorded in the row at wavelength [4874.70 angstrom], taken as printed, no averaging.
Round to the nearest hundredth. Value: 19.74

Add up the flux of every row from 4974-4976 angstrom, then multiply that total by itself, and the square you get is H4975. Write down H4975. 1373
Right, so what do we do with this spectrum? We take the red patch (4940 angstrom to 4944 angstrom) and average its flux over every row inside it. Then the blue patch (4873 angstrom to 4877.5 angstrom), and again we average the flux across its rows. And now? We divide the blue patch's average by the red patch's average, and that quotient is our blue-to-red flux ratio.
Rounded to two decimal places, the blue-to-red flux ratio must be 1.27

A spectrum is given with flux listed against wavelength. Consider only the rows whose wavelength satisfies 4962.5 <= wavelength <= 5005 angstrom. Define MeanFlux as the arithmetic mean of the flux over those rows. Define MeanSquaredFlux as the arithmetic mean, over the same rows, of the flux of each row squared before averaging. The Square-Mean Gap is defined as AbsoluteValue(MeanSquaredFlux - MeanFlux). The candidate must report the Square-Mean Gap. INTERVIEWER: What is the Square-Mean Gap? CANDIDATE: 281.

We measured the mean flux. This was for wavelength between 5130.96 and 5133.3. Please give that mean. 20.7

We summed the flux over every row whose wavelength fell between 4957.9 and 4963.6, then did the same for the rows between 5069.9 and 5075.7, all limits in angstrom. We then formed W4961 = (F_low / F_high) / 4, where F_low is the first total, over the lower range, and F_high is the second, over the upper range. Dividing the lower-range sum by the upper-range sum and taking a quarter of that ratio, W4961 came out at 0.22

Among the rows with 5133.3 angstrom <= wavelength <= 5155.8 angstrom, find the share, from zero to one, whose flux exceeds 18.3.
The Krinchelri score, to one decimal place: 0.7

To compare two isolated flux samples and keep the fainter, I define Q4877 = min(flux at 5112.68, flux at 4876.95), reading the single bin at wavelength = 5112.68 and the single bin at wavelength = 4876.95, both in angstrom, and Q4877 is 16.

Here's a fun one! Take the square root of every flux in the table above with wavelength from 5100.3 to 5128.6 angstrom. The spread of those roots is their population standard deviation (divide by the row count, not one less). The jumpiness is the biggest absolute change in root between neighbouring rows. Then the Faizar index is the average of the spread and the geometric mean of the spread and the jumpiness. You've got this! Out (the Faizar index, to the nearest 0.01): 0.32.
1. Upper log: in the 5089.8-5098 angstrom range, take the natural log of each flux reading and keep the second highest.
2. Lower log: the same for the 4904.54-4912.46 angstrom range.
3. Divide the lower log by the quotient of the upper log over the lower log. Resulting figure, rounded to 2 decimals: 2.64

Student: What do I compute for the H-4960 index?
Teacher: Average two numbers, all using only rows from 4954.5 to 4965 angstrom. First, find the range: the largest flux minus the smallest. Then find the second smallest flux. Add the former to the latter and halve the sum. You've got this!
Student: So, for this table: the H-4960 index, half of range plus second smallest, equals 11.0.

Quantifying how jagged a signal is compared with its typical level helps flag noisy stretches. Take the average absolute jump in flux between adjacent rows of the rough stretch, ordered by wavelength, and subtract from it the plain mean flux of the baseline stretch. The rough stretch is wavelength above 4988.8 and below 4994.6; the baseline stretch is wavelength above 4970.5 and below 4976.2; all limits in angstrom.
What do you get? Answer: -17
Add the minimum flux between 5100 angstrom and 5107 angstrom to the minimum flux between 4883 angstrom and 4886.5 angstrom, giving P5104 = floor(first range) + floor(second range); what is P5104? 27.3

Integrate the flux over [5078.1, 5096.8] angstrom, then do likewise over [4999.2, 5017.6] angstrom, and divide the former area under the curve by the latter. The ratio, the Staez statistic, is 1.36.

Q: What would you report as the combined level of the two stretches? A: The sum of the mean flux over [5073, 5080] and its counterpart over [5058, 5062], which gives 34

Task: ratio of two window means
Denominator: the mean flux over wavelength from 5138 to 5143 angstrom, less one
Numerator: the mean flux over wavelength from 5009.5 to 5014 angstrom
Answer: 0.78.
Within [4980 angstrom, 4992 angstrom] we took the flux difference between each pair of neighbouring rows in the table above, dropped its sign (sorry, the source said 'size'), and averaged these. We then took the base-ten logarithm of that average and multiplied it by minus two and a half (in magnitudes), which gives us -0.69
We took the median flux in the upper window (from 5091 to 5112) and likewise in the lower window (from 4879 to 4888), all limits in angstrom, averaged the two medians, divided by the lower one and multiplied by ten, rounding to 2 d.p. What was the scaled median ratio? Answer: 10.65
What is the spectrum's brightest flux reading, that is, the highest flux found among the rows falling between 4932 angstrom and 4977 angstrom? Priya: 22.28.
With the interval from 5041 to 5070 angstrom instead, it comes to 23.15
